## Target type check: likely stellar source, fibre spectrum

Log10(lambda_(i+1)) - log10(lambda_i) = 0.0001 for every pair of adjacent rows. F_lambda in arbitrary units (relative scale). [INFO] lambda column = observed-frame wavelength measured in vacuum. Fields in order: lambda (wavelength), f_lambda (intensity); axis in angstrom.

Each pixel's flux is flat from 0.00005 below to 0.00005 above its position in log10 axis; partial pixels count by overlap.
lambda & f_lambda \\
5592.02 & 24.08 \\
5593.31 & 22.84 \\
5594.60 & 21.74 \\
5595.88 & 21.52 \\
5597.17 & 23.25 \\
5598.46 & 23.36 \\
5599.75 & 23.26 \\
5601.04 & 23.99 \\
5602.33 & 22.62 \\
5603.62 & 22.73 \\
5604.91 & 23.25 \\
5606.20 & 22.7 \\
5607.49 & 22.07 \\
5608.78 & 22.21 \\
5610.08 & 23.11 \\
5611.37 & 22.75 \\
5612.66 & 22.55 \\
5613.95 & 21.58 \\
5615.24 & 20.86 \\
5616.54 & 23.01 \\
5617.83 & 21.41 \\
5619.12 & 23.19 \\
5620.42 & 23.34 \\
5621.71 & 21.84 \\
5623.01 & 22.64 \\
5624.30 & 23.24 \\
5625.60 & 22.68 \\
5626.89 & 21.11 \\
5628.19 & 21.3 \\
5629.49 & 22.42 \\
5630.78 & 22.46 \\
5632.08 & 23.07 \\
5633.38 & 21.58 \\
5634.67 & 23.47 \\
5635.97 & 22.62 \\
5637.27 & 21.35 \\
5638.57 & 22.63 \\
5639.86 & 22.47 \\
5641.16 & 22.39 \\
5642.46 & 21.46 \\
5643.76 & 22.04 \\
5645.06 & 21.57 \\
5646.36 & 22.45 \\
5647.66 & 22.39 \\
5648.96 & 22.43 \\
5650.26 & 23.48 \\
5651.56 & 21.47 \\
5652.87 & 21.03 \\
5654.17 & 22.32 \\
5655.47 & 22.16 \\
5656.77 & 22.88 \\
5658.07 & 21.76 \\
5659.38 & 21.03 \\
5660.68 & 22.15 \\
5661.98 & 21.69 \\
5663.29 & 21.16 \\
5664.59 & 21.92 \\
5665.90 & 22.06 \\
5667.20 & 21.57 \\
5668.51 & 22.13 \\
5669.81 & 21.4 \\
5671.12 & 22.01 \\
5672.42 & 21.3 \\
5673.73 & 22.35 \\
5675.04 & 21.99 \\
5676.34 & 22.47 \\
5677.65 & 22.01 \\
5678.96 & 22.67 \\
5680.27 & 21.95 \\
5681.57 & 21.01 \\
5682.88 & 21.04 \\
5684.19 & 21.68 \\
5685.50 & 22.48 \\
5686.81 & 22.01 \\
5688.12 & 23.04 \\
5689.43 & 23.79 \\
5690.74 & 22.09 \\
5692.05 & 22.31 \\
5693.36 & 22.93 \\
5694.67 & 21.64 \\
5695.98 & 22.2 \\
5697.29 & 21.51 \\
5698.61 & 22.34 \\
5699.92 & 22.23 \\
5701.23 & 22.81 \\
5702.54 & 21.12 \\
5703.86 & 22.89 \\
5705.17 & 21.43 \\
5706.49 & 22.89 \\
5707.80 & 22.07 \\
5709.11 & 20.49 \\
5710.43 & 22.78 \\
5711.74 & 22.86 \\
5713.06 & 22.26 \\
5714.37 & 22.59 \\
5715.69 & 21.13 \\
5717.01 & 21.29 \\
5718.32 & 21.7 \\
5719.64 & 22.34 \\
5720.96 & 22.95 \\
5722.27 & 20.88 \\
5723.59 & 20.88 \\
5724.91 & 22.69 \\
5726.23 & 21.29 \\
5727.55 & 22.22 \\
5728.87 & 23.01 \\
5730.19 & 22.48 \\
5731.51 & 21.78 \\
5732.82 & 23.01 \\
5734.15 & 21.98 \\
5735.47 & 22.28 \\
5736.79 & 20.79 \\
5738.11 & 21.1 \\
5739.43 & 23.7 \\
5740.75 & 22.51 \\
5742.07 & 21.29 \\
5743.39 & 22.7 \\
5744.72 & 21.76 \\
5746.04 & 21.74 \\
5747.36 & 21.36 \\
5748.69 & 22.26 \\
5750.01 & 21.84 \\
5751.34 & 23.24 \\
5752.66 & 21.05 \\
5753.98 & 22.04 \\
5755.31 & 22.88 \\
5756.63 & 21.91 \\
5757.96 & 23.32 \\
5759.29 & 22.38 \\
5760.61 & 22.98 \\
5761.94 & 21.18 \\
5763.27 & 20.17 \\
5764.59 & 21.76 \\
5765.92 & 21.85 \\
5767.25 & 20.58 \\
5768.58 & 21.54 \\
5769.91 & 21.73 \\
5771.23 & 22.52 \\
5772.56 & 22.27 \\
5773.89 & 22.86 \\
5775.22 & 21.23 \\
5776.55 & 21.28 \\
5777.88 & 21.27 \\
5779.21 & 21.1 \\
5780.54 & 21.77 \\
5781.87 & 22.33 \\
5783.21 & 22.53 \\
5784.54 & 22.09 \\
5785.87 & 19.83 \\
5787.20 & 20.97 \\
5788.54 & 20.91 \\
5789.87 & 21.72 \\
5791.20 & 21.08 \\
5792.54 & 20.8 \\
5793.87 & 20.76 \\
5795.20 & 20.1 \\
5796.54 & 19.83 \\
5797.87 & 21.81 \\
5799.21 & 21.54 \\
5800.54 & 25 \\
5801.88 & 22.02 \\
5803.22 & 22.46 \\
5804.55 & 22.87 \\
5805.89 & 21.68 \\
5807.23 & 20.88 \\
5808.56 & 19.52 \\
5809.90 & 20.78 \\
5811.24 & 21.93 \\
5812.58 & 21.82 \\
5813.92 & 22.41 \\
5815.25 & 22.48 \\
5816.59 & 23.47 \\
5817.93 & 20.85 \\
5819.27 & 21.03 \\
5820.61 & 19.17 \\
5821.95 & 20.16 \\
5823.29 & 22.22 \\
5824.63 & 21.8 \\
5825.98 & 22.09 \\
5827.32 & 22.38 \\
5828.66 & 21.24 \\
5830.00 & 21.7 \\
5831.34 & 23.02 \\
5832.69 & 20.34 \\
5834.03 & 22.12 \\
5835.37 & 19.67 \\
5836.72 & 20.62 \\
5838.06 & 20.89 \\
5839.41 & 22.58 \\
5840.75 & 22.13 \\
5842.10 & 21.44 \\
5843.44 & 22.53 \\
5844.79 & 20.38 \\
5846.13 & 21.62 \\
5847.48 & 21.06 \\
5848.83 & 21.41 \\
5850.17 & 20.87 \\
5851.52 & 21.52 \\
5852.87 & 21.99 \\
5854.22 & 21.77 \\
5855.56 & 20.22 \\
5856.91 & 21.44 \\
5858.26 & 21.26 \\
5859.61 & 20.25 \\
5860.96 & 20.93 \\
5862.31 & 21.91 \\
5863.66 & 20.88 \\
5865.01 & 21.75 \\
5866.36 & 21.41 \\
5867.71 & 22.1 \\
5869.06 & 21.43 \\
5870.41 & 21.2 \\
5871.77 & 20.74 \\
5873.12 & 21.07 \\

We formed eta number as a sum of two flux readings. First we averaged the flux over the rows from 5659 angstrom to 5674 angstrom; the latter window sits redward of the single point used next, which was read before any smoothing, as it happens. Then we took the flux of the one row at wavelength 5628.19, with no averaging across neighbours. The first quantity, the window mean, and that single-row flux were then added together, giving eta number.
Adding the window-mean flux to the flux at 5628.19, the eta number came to 43.0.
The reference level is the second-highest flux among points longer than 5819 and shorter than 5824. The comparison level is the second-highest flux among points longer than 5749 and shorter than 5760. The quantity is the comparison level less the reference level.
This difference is 2.21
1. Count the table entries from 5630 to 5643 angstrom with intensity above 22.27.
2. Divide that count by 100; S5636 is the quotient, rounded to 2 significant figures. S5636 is 0.070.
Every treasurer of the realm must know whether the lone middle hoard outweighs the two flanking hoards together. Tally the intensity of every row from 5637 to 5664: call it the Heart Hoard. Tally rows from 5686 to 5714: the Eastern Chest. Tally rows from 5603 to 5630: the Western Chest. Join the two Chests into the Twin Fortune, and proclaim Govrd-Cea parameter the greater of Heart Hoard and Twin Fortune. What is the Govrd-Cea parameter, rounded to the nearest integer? 938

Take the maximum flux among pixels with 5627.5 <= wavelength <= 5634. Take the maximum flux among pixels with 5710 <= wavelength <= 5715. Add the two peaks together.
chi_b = 45.9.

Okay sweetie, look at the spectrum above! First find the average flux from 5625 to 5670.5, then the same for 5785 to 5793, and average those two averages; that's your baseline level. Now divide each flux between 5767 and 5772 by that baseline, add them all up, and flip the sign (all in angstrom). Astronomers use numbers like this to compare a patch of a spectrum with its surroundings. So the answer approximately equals -4.02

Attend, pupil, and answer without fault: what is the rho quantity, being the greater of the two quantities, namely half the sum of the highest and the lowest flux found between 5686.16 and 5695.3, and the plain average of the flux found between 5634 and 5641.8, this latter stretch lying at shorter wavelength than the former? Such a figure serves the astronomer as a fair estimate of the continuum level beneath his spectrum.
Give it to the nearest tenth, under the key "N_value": 22.7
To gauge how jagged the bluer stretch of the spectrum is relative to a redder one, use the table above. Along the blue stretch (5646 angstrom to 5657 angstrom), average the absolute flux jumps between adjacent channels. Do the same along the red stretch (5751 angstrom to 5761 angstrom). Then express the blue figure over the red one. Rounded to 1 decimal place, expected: 0.6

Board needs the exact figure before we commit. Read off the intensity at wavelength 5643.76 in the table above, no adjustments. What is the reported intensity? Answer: 22.04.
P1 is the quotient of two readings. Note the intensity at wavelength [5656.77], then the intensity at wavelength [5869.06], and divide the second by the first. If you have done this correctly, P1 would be 0.94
